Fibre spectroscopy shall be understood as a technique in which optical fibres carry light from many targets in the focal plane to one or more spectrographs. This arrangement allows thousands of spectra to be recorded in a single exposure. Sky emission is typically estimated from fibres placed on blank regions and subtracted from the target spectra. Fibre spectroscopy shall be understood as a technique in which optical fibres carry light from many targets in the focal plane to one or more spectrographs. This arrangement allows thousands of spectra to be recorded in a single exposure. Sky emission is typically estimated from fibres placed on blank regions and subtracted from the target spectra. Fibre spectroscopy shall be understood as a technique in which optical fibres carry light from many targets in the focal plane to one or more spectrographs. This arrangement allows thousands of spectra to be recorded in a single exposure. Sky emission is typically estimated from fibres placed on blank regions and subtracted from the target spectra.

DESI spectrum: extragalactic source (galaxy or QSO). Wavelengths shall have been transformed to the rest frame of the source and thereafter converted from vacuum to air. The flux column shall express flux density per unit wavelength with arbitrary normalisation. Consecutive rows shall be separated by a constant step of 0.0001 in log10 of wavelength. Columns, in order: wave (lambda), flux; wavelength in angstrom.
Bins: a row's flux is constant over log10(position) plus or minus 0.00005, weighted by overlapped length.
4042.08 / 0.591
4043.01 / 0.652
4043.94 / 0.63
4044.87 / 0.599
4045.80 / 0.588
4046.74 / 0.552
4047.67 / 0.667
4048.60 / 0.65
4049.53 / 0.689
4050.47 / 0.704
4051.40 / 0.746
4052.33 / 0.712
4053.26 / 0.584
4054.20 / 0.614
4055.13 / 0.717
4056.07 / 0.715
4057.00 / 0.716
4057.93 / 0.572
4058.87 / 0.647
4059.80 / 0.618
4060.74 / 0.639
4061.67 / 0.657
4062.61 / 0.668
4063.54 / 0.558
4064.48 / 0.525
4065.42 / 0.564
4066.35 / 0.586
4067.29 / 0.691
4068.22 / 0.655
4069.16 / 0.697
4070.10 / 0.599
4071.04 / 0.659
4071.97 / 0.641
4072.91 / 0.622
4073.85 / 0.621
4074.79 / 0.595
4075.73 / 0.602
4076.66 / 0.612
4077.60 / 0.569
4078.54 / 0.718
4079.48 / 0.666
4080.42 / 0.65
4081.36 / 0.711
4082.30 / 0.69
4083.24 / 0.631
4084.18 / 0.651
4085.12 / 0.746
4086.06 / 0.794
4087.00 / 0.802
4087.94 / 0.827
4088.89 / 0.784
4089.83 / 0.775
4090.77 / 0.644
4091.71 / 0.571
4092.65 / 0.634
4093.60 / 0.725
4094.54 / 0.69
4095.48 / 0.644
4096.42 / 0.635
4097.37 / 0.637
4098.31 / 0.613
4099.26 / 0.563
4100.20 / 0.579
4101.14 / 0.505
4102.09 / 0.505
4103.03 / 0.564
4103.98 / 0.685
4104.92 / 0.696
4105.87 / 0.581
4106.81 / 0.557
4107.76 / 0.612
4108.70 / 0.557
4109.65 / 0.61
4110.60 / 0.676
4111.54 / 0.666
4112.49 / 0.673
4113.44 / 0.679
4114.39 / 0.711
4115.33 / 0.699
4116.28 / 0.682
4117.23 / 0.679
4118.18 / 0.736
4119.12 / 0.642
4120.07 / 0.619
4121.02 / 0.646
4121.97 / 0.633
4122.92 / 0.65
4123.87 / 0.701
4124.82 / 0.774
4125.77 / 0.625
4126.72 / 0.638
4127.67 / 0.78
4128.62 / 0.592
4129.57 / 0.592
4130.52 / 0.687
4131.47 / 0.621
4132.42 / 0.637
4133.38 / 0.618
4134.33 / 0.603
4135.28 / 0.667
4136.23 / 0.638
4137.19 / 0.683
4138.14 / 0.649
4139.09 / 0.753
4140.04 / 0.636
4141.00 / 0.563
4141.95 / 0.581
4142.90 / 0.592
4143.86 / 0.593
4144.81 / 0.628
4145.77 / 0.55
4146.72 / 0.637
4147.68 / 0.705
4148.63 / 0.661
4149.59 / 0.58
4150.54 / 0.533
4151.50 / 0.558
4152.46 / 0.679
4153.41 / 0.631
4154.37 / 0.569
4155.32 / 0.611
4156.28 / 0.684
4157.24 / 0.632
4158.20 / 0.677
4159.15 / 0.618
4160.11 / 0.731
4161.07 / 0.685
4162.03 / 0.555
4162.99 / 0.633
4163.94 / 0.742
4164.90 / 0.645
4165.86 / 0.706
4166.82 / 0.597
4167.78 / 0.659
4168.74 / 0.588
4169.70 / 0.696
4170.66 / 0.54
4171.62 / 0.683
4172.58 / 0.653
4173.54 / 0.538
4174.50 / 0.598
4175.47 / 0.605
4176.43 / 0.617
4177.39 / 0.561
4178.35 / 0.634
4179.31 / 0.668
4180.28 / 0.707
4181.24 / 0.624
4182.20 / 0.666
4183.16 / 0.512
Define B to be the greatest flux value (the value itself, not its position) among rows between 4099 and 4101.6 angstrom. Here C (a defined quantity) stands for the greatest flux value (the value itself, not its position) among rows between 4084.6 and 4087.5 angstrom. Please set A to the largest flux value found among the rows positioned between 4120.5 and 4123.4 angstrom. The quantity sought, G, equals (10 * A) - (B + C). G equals 5.12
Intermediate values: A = 0.65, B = 0.579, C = 0.802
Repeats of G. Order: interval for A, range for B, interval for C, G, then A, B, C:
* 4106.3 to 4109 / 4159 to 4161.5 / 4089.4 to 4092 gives 4.61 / 0.612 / 0.731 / 0.775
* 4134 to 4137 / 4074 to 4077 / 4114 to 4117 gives 5.35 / 0.667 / 0.612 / 0.711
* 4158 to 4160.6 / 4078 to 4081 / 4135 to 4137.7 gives 5.91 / 0.731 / 0.718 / 0.683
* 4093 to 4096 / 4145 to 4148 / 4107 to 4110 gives 5.93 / 0.725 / 0.705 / 0.612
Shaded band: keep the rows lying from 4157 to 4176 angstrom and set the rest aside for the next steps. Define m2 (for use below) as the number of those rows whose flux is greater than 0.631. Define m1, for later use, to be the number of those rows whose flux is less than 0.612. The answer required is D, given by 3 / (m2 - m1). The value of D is 0.60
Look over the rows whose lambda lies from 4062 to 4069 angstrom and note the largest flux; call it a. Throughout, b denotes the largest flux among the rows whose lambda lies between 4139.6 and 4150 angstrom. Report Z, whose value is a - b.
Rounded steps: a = 0.691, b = 0.705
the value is -0.01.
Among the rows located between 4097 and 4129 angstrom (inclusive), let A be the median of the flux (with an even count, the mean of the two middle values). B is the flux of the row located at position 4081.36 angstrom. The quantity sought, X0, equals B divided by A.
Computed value 1.11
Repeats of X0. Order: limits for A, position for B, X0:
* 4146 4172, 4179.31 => 1.05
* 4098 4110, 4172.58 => 1.13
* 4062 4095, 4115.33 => 1.07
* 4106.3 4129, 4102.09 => 0.77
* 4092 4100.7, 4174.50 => 0.94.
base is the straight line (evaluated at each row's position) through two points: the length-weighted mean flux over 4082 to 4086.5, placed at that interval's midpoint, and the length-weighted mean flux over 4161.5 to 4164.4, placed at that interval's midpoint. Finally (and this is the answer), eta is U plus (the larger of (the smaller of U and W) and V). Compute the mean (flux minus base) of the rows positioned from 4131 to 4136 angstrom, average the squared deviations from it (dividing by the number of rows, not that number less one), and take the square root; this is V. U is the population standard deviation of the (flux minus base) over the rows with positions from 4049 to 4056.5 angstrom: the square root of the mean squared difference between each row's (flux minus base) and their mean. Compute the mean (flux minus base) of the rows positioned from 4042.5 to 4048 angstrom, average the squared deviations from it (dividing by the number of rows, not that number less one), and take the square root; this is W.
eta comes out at 0.091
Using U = 0.052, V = 0.022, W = 0.039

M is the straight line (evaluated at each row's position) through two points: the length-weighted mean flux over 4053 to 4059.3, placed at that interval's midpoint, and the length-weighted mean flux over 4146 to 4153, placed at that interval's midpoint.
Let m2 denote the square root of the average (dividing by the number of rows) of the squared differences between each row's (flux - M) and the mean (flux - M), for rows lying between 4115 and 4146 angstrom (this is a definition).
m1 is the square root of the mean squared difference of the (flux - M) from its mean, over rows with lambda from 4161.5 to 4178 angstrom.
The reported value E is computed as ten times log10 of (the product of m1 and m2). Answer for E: -25.0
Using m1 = 0.0580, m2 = 0.0544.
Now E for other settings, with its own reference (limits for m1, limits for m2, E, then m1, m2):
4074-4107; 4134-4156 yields -23.7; 0.0811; 0.0526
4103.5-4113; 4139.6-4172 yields -25.3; 0.0515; 0.0575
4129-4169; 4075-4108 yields -23.7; 0.0535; 0.0806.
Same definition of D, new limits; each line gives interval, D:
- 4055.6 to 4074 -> 0.60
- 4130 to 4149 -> 0.60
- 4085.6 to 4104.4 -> 0.43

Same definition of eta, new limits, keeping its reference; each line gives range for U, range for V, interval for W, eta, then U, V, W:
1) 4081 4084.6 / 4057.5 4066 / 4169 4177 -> 0.079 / 0.031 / 0.048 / 0.055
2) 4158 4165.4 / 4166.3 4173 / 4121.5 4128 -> 0.115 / 0.057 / 0.053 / 0.063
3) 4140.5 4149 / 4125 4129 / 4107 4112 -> 0.120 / 0.048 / 0.072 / 0.044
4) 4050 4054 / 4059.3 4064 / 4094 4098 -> 0.099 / 0.061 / 0.039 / 0.022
